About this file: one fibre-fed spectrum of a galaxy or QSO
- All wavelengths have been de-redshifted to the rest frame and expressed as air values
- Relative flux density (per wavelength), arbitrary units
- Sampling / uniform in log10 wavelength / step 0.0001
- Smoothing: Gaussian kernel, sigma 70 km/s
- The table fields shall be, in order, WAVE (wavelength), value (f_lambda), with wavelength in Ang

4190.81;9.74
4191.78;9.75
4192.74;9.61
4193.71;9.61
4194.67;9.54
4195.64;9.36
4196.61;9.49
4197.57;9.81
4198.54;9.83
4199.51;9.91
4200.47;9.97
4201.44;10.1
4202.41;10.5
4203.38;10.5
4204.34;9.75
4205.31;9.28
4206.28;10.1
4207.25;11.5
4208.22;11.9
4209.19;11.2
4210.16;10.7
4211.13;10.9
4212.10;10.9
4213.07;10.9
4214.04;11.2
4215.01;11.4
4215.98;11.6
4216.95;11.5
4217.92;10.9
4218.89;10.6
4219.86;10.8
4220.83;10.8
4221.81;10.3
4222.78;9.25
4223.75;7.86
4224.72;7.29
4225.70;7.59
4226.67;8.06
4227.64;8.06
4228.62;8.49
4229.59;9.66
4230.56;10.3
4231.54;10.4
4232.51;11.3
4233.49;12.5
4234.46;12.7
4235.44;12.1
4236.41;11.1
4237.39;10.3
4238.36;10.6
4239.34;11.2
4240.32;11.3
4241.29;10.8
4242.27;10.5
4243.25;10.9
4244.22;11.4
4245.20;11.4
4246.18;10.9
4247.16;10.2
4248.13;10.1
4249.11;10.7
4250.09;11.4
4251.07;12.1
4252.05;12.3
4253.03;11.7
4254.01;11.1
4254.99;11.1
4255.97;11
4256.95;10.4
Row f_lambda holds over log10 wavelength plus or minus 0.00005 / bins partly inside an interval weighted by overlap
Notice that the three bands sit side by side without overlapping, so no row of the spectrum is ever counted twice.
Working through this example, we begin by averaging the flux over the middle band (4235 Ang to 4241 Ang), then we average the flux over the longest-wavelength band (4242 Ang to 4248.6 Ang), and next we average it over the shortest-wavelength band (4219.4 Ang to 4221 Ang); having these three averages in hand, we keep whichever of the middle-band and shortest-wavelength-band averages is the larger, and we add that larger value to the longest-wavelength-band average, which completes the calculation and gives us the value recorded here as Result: 21.9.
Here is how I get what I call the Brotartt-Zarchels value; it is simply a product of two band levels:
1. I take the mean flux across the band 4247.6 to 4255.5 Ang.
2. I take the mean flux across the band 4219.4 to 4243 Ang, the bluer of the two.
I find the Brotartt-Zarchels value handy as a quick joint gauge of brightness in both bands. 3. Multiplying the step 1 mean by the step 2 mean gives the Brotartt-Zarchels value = 115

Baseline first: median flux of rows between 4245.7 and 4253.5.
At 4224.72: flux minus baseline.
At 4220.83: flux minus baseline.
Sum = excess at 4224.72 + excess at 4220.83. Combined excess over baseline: -4.2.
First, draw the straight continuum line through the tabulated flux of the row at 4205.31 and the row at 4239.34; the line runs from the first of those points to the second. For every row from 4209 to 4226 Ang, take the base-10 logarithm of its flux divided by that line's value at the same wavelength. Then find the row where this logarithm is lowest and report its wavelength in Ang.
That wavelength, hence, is 4224.72 Ang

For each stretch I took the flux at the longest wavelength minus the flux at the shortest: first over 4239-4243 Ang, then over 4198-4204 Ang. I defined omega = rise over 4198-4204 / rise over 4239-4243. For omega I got -1.0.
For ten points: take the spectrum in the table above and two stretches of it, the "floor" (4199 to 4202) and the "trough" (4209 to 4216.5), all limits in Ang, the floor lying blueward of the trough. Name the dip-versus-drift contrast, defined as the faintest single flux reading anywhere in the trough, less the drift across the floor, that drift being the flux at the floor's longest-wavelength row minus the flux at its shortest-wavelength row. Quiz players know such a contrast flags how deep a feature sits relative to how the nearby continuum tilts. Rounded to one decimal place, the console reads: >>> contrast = 10.5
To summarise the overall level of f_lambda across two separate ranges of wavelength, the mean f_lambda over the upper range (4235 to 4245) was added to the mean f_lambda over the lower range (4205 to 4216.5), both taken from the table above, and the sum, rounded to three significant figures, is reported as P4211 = 22.0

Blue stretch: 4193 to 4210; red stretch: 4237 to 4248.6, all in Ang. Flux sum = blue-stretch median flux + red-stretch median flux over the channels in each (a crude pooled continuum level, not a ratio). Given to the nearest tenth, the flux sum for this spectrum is 20.8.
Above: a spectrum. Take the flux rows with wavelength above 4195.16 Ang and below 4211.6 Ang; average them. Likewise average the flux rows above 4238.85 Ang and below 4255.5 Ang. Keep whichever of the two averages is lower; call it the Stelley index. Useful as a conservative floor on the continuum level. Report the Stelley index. 10.3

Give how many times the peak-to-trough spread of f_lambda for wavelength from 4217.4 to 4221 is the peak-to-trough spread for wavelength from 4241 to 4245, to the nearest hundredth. 0.33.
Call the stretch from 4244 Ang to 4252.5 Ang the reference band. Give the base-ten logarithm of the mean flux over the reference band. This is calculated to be 1.05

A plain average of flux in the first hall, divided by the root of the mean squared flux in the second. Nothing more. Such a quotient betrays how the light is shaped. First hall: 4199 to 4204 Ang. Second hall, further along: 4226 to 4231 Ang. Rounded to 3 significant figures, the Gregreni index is 1.14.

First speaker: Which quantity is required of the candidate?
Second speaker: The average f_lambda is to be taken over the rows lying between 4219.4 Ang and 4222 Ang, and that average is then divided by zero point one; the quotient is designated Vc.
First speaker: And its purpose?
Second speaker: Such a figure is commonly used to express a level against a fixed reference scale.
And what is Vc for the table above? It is 106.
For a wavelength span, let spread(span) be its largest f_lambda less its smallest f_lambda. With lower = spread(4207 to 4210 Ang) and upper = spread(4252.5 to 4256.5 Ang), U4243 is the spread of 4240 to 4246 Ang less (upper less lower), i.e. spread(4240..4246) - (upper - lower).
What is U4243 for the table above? 1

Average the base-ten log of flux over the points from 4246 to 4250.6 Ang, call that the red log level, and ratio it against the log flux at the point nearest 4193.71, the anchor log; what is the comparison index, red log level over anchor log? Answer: 1.045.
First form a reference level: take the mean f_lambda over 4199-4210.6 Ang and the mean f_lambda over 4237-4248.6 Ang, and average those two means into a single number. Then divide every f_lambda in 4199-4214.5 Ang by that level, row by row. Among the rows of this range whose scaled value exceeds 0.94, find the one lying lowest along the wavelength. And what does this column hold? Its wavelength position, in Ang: 4201.44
